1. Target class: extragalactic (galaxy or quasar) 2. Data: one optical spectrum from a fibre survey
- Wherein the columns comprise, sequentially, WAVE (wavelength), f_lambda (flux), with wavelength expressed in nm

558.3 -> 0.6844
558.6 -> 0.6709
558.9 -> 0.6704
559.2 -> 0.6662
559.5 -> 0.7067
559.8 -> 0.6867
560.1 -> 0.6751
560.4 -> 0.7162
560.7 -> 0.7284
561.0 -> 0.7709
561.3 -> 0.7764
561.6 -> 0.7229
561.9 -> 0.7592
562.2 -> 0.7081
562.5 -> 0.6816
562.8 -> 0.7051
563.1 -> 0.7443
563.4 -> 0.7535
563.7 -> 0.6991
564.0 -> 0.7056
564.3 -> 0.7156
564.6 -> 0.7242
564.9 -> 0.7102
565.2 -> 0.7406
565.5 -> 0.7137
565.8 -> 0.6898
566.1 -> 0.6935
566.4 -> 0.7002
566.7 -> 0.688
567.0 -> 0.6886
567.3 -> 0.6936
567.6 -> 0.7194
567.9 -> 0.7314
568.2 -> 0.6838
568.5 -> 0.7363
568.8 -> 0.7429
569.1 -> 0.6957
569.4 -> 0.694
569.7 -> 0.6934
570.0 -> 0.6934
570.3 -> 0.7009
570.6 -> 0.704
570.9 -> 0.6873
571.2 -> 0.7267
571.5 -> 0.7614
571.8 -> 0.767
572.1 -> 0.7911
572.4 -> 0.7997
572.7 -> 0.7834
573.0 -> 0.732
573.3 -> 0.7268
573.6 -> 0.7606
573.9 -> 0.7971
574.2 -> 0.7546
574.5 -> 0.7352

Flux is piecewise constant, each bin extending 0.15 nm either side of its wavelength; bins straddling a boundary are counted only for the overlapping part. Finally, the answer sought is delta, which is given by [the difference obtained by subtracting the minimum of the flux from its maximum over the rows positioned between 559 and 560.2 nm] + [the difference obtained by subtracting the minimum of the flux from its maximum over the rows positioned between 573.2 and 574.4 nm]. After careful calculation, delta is 0.11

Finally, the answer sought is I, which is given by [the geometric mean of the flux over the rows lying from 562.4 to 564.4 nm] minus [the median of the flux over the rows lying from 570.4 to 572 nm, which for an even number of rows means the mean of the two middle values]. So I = -0.01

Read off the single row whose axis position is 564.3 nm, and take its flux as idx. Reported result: 0.7156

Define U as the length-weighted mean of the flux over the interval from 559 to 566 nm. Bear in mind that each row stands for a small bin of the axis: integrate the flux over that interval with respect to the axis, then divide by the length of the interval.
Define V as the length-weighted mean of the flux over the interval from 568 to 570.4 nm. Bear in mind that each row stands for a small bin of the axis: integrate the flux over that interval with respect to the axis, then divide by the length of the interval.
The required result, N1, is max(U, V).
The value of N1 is 0.717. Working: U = 0.717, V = 0.706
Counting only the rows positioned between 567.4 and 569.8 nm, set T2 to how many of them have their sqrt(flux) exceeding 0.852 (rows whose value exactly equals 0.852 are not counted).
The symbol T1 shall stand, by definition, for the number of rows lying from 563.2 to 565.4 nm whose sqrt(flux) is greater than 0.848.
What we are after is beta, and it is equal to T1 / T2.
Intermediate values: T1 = 3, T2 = 3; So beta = 1.0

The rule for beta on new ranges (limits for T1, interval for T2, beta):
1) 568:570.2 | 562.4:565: 1.0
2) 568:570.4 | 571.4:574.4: 0.2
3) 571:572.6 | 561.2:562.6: 2.5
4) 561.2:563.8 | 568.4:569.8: 2.5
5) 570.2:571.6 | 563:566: 0.7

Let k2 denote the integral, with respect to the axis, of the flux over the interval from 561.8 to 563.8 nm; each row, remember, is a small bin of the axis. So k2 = 1.4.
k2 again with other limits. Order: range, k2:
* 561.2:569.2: 5.7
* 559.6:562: 1.7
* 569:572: 2.1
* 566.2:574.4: 6.0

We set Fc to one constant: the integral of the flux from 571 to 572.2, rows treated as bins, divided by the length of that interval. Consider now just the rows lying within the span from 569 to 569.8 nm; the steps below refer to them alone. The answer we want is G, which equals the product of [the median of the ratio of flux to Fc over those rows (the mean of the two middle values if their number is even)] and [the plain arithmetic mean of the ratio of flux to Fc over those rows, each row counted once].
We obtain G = 0.84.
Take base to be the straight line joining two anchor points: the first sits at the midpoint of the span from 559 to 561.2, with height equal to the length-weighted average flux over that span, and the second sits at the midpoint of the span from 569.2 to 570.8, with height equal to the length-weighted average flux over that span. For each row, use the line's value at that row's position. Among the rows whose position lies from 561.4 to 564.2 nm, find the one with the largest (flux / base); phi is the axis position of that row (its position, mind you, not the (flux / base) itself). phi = 561.9 nm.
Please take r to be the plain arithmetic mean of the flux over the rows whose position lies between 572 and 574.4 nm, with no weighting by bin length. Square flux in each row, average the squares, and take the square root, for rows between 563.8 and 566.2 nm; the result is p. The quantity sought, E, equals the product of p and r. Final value 0.547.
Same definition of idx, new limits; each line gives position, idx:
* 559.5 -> 0.7067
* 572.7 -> 0.7834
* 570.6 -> 0.704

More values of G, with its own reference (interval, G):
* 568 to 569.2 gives 0.89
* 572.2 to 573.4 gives 1.00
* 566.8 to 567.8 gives 0.85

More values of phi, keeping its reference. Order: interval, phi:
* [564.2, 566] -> 565.2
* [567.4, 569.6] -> 568.8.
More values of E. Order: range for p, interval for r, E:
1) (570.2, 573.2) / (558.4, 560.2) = 0.507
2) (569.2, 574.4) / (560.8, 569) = 0.532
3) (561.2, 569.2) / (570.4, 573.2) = 0.537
